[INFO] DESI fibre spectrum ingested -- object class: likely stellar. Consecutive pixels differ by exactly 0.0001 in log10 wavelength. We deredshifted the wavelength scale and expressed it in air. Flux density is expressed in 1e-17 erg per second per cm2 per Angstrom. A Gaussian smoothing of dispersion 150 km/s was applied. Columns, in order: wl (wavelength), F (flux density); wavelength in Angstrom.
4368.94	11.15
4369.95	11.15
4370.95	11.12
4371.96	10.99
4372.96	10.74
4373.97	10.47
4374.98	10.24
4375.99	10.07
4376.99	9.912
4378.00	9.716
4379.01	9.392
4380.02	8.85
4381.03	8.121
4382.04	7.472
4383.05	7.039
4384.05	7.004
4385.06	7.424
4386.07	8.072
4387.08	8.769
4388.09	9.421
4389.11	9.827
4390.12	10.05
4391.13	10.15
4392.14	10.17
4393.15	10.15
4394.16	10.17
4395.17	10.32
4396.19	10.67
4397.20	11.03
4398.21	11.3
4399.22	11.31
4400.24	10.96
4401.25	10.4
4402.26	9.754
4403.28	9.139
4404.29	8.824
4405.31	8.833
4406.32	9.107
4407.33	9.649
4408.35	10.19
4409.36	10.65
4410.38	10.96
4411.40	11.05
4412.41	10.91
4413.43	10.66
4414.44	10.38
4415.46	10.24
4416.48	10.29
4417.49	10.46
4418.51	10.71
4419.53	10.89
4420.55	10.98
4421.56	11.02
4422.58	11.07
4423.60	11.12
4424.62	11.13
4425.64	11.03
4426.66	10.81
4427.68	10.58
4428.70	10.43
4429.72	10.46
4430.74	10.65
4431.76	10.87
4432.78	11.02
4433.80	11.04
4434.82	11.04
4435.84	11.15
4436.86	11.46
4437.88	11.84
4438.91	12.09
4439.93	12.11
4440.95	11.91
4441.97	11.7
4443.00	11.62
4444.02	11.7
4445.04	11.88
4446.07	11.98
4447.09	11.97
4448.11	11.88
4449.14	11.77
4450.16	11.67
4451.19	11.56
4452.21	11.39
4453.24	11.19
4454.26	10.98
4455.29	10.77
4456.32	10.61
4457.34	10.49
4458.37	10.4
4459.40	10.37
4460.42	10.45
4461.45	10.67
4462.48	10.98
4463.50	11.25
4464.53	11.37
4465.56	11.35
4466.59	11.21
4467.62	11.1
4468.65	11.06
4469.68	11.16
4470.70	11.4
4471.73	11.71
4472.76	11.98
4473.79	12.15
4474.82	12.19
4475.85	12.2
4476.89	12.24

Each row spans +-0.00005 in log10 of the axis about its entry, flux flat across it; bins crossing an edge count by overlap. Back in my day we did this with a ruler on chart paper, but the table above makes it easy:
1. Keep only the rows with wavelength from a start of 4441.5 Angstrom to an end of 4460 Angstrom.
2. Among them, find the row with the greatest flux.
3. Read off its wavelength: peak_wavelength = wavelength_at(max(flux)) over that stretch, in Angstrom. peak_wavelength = 4446.07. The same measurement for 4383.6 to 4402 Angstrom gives 4399.22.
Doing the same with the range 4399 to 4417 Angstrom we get 4399.22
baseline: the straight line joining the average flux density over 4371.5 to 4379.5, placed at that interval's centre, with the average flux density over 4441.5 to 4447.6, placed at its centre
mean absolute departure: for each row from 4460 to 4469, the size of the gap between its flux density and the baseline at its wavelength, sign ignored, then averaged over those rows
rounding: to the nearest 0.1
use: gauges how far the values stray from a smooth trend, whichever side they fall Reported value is 1.2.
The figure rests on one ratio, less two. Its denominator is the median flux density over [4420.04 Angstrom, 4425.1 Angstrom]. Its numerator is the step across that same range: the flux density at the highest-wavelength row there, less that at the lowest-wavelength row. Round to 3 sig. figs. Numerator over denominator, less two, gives -1.99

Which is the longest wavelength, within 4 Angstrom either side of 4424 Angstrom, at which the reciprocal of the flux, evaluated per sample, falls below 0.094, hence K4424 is 4426.66 Angstrom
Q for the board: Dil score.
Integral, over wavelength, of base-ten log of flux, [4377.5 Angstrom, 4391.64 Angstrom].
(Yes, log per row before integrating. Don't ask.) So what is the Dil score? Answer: 13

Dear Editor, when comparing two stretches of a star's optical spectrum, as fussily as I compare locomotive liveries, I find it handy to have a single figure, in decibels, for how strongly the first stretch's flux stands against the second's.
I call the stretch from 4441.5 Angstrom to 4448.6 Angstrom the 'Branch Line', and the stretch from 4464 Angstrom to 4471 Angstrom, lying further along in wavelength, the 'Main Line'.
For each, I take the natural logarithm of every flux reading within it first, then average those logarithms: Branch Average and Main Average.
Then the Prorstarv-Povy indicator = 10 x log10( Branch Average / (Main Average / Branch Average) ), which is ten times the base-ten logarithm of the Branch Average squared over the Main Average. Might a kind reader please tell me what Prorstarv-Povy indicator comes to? 4.02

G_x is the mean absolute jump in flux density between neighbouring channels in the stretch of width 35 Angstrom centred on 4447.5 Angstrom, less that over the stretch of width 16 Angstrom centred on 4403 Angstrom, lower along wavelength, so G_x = -0.23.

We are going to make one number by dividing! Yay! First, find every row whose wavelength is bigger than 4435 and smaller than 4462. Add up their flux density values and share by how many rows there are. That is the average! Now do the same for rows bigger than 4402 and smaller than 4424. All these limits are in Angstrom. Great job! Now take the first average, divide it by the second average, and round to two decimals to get 1.10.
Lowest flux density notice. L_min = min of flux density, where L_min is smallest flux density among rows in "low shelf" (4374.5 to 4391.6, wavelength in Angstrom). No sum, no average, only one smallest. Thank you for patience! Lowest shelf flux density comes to 7.004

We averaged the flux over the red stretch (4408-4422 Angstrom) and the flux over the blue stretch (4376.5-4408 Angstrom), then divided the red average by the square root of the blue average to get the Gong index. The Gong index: 3.47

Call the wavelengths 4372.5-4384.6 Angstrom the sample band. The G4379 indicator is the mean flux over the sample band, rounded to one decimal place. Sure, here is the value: 9.1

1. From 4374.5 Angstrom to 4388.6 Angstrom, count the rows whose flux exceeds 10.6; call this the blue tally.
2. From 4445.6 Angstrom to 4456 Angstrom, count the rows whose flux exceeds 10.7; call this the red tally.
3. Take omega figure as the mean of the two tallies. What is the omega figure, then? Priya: 5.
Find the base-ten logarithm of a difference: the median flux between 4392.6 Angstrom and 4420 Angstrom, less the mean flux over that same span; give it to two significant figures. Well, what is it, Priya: -1.2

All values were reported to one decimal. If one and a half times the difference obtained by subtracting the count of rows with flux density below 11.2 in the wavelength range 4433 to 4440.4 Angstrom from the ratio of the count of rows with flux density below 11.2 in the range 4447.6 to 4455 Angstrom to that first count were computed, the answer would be -3.5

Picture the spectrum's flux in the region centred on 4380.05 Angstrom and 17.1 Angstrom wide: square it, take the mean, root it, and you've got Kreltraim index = 9.1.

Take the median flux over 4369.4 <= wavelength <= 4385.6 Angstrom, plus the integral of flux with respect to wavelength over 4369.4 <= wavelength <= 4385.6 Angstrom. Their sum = 161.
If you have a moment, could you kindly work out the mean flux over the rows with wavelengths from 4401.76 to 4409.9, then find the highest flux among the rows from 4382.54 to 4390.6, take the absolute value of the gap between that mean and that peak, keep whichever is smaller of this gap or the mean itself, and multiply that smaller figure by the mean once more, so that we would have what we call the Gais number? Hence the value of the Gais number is 5.1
